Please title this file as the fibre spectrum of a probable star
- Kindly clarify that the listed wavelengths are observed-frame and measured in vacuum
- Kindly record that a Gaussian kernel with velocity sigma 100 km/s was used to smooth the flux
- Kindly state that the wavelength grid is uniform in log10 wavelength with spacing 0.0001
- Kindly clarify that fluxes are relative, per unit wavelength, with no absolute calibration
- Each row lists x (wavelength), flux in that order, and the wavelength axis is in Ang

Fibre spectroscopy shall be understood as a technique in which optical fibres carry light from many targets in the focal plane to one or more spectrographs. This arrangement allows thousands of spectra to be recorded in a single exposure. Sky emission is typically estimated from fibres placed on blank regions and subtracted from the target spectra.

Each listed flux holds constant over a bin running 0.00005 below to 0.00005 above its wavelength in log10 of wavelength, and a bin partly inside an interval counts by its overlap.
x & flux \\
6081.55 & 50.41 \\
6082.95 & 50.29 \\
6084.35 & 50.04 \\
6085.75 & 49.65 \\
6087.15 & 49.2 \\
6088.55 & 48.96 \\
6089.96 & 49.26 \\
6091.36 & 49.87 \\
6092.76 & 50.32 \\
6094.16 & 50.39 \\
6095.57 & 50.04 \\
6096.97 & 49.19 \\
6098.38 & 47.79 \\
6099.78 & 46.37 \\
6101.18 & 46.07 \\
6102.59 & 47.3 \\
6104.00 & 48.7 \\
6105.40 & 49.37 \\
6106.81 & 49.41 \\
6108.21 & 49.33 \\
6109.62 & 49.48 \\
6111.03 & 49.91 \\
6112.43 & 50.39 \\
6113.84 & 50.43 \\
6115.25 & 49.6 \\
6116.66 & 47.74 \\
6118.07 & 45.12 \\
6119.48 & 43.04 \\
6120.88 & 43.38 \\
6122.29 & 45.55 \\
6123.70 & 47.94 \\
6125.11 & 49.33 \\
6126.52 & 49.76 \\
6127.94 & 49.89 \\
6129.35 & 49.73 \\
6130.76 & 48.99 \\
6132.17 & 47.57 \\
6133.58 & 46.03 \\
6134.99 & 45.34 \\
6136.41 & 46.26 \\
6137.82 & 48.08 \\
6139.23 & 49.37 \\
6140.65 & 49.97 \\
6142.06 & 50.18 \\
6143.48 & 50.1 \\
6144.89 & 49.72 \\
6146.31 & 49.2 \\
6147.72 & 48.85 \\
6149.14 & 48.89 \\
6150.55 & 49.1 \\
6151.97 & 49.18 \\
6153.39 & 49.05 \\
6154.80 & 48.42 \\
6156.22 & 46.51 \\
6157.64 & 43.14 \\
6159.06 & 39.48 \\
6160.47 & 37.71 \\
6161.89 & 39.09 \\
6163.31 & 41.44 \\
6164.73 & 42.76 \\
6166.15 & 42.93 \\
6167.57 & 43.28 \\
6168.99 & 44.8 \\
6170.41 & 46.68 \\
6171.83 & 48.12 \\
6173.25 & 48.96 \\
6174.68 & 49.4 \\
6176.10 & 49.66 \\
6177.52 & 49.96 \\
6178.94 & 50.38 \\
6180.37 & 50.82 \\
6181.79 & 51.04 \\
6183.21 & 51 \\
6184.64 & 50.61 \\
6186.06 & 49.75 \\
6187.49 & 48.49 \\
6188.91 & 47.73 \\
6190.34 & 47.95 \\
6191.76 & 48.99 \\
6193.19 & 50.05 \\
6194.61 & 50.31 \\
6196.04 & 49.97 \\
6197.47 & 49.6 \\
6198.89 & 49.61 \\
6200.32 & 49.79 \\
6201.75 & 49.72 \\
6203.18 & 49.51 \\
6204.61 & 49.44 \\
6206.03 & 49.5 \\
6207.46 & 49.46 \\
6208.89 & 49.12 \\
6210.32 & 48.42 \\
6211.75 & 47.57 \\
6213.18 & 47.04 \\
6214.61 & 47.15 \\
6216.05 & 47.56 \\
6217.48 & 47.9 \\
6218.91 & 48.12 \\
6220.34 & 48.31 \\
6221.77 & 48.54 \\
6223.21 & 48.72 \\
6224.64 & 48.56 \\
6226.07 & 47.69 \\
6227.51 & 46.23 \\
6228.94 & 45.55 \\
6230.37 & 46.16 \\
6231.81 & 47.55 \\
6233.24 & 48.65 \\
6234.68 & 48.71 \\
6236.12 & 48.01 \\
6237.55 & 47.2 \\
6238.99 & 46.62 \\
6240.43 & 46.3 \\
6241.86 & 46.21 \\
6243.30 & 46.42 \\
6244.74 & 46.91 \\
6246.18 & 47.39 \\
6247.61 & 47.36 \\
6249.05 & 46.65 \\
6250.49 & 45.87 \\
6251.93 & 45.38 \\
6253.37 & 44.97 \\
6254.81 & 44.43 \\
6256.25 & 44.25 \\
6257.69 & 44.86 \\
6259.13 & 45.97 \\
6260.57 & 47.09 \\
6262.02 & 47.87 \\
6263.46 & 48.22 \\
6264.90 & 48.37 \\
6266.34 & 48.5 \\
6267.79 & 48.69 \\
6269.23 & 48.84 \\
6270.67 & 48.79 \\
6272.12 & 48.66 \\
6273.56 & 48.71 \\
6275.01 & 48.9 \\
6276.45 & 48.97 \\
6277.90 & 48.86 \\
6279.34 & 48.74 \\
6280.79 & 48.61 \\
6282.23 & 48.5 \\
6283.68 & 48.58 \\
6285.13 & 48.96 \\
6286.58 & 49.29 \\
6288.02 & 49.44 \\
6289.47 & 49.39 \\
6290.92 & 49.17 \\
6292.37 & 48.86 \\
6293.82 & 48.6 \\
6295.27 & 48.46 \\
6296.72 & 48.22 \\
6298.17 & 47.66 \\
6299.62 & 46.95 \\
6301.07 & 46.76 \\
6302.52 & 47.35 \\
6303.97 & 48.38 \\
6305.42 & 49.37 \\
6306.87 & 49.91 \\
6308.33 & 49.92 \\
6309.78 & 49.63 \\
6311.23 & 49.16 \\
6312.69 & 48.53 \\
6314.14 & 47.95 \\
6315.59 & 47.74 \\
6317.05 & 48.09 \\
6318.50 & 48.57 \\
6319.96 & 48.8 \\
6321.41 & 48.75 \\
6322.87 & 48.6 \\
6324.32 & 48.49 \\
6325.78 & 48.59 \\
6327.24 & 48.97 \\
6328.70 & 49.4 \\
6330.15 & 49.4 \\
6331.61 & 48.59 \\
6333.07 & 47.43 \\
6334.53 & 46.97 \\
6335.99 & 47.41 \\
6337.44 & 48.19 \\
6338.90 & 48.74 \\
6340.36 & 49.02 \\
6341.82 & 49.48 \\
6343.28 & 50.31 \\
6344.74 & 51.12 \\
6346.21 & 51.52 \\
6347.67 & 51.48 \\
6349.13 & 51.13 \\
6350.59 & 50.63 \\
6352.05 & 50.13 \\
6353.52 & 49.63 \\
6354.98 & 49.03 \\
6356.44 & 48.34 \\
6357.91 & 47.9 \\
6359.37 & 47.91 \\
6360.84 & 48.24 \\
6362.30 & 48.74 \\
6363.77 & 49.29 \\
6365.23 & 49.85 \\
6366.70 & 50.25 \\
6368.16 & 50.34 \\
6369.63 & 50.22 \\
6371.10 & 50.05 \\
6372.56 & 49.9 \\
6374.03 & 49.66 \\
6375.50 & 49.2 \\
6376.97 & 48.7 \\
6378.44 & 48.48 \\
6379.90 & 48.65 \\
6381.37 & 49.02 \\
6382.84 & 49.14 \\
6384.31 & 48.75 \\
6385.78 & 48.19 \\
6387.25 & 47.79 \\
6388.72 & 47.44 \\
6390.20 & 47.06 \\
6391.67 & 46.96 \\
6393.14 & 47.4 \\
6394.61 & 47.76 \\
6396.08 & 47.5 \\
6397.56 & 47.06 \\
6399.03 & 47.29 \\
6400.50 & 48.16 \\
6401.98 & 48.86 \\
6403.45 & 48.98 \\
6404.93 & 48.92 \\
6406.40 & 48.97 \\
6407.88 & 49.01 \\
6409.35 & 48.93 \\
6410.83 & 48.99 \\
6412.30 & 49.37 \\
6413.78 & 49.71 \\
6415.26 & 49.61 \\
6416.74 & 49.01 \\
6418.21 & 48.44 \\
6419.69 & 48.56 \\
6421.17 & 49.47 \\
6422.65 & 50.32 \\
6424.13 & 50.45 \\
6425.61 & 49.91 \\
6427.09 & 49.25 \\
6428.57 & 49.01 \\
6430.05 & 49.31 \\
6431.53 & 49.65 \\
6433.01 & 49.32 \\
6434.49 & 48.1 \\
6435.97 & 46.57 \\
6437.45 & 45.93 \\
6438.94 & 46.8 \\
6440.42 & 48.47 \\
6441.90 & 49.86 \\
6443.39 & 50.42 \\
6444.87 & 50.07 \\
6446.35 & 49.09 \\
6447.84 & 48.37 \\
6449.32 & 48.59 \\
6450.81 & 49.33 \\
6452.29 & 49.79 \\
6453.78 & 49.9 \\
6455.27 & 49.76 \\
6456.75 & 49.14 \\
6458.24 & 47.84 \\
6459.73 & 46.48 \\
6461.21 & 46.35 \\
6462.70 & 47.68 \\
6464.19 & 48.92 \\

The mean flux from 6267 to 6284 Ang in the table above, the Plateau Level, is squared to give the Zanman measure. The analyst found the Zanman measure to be 2375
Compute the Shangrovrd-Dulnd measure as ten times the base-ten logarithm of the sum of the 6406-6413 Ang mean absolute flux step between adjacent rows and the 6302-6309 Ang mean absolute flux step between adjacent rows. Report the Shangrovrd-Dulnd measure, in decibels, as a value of -1.1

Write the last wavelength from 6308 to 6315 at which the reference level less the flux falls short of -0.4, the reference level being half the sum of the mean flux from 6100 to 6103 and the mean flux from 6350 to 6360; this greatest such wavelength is 6312.69 Ang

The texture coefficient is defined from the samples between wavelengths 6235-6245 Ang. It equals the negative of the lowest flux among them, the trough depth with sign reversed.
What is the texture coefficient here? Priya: -46.2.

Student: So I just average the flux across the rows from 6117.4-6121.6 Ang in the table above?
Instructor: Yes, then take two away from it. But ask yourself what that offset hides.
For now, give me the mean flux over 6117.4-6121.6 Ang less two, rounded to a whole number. 42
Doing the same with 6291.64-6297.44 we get 47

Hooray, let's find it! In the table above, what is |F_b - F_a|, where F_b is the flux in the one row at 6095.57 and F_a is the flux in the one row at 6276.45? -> 1.1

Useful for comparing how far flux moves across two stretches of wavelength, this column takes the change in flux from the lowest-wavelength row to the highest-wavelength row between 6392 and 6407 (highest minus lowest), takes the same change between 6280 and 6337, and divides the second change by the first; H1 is -0.8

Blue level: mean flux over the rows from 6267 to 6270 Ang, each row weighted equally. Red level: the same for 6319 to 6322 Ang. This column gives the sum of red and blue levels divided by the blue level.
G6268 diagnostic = 2.00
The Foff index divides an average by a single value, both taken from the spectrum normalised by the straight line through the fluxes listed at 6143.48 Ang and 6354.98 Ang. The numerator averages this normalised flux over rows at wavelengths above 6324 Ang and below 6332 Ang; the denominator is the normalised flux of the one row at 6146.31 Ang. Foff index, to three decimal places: 1.013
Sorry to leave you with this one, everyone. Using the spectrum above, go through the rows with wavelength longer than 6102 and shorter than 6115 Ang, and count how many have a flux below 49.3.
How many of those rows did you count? 2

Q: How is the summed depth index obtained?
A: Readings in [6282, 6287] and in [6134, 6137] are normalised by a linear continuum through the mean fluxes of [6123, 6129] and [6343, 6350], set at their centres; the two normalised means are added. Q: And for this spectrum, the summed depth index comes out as 1.89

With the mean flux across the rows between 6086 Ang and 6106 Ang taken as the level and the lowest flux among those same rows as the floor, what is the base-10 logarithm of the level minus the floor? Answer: 0.4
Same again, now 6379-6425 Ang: 0.2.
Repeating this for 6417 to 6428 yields 0.0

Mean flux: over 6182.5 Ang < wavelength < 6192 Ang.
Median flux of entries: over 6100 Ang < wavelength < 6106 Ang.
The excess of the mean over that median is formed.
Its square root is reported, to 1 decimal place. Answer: 1.1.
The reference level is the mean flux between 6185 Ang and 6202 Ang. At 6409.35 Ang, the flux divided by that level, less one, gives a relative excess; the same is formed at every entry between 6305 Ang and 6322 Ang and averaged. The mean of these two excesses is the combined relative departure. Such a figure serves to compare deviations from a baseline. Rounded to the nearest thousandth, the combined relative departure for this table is -0.009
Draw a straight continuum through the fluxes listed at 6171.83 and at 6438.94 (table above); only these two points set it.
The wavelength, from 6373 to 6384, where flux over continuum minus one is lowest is 6378.44 Ang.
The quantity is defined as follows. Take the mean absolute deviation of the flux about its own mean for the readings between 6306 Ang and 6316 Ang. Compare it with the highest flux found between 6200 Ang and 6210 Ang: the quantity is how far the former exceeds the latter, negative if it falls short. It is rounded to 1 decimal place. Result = -49.0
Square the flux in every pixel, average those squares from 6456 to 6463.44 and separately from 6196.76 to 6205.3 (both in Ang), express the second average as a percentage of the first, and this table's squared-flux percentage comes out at 109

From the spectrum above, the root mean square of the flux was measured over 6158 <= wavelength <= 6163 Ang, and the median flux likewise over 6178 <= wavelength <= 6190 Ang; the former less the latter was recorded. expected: -12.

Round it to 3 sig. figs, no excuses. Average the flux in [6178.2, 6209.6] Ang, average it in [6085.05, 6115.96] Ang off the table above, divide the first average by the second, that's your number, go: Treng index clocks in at 1.01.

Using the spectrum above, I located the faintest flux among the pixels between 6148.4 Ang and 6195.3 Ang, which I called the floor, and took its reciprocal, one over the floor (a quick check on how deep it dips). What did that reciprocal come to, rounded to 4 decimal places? 0.0265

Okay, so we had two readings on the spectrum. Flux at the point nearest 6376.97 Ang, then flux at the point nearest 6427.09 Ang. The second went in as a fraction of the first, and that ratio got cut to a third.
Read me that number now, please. 0.337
